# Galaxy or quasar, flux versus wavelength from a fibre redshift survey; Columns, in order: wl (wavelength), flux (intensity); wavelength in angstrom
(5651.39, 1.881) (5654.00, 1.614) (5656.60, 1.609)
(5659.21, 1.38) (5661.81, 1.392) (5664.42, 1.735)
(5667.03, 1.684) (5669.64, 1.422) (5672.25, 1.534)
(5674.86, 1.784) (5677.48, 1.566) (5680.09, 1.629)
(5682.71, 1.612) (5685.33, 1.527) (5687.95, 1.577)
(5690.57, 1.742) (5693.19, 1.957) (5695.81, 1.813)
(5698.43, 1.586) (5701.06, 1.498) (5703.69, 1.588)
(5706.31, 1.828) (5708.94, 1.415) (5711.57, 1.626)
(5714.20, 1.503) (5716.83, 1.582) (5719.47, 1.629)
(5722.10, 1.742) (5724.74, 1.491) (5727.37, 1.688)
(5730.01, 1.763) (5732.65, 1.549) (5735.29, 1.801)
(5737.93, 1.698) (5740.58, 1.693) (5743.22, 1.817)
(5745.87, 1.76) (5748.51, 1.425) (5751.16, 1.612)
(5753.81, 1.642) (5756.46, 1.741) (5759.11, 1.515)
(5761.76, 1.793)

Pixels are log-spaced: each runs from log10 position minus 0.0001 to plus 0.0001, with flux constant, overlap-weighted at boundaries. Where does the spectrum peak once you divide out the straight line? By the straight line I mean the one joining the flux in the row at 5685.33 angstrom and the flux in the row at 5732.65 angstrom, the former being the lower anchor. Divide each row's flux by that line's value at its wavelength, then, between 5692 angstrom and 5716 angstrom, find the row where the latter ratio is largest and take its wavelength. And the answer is 5693.19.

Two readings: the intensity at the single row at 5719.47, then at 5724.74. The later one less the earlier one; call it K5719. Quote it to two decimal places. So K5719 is -0.14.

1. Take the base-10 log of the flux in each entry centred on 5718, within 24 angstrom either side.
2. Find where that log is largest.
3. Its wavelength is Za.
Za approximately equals 5706.31 angstrom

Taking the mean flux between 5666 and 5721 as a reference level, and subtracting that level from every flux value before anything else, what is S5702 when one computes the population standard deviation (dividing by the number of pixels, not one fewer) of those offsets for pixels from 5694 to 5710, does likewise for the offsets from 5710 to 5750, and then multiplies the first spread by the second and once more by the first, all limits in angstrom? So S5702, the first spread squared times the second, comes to 0.0027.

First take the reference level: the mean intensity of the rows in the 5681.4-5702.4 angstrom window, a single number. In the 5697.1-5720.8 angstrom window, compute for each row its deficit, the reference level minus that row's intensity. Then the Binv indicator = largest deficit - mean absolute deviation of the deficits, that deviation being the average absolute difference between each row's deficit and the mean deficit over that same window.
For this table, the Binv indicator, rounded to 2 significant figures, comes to 0.17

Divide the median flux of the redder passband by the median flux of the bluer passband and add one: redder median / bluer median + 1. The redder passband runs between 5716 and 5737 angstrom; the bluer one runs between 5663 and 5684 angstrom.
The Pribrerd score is 2.02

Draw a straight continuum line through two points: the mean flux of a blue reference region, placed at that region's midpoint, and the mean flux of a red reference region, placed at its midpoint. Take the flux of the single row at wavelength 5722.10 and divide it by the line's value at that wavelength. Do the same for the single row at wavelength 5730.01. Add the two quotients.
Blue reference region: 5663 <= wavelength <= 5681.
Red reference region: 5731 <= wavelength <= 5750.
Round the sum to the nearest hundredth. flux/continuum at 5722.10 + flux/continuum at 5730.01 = 2.10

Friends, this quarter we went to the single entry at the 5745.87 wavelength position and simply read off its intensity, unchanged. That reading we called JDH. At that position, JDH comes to 1.76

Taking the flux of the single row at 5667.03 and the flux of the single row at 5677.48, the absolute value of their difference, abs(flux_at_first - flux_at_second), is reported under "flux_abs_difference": 0.12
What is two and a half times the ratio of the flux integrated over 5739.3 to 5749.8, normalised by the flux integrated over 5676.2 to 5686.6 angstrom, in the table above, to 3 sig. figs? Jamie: 2.67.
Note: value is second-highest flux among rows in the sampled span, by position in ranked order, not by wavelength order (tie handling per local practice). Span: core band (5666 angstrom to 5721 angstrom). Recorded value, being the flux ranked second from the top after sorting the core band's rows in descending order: 1.828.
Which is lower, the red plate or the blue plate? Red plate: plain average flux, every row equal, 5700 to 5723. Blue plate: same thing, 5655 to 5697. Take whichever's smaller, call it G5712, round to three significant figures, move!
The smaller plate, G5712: 1.60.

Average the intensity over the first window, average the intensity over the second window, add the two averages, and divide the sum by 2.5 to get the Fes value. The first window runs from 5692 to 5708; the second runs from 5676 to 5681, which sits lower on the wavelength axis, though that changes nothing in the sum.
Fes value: 1.32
